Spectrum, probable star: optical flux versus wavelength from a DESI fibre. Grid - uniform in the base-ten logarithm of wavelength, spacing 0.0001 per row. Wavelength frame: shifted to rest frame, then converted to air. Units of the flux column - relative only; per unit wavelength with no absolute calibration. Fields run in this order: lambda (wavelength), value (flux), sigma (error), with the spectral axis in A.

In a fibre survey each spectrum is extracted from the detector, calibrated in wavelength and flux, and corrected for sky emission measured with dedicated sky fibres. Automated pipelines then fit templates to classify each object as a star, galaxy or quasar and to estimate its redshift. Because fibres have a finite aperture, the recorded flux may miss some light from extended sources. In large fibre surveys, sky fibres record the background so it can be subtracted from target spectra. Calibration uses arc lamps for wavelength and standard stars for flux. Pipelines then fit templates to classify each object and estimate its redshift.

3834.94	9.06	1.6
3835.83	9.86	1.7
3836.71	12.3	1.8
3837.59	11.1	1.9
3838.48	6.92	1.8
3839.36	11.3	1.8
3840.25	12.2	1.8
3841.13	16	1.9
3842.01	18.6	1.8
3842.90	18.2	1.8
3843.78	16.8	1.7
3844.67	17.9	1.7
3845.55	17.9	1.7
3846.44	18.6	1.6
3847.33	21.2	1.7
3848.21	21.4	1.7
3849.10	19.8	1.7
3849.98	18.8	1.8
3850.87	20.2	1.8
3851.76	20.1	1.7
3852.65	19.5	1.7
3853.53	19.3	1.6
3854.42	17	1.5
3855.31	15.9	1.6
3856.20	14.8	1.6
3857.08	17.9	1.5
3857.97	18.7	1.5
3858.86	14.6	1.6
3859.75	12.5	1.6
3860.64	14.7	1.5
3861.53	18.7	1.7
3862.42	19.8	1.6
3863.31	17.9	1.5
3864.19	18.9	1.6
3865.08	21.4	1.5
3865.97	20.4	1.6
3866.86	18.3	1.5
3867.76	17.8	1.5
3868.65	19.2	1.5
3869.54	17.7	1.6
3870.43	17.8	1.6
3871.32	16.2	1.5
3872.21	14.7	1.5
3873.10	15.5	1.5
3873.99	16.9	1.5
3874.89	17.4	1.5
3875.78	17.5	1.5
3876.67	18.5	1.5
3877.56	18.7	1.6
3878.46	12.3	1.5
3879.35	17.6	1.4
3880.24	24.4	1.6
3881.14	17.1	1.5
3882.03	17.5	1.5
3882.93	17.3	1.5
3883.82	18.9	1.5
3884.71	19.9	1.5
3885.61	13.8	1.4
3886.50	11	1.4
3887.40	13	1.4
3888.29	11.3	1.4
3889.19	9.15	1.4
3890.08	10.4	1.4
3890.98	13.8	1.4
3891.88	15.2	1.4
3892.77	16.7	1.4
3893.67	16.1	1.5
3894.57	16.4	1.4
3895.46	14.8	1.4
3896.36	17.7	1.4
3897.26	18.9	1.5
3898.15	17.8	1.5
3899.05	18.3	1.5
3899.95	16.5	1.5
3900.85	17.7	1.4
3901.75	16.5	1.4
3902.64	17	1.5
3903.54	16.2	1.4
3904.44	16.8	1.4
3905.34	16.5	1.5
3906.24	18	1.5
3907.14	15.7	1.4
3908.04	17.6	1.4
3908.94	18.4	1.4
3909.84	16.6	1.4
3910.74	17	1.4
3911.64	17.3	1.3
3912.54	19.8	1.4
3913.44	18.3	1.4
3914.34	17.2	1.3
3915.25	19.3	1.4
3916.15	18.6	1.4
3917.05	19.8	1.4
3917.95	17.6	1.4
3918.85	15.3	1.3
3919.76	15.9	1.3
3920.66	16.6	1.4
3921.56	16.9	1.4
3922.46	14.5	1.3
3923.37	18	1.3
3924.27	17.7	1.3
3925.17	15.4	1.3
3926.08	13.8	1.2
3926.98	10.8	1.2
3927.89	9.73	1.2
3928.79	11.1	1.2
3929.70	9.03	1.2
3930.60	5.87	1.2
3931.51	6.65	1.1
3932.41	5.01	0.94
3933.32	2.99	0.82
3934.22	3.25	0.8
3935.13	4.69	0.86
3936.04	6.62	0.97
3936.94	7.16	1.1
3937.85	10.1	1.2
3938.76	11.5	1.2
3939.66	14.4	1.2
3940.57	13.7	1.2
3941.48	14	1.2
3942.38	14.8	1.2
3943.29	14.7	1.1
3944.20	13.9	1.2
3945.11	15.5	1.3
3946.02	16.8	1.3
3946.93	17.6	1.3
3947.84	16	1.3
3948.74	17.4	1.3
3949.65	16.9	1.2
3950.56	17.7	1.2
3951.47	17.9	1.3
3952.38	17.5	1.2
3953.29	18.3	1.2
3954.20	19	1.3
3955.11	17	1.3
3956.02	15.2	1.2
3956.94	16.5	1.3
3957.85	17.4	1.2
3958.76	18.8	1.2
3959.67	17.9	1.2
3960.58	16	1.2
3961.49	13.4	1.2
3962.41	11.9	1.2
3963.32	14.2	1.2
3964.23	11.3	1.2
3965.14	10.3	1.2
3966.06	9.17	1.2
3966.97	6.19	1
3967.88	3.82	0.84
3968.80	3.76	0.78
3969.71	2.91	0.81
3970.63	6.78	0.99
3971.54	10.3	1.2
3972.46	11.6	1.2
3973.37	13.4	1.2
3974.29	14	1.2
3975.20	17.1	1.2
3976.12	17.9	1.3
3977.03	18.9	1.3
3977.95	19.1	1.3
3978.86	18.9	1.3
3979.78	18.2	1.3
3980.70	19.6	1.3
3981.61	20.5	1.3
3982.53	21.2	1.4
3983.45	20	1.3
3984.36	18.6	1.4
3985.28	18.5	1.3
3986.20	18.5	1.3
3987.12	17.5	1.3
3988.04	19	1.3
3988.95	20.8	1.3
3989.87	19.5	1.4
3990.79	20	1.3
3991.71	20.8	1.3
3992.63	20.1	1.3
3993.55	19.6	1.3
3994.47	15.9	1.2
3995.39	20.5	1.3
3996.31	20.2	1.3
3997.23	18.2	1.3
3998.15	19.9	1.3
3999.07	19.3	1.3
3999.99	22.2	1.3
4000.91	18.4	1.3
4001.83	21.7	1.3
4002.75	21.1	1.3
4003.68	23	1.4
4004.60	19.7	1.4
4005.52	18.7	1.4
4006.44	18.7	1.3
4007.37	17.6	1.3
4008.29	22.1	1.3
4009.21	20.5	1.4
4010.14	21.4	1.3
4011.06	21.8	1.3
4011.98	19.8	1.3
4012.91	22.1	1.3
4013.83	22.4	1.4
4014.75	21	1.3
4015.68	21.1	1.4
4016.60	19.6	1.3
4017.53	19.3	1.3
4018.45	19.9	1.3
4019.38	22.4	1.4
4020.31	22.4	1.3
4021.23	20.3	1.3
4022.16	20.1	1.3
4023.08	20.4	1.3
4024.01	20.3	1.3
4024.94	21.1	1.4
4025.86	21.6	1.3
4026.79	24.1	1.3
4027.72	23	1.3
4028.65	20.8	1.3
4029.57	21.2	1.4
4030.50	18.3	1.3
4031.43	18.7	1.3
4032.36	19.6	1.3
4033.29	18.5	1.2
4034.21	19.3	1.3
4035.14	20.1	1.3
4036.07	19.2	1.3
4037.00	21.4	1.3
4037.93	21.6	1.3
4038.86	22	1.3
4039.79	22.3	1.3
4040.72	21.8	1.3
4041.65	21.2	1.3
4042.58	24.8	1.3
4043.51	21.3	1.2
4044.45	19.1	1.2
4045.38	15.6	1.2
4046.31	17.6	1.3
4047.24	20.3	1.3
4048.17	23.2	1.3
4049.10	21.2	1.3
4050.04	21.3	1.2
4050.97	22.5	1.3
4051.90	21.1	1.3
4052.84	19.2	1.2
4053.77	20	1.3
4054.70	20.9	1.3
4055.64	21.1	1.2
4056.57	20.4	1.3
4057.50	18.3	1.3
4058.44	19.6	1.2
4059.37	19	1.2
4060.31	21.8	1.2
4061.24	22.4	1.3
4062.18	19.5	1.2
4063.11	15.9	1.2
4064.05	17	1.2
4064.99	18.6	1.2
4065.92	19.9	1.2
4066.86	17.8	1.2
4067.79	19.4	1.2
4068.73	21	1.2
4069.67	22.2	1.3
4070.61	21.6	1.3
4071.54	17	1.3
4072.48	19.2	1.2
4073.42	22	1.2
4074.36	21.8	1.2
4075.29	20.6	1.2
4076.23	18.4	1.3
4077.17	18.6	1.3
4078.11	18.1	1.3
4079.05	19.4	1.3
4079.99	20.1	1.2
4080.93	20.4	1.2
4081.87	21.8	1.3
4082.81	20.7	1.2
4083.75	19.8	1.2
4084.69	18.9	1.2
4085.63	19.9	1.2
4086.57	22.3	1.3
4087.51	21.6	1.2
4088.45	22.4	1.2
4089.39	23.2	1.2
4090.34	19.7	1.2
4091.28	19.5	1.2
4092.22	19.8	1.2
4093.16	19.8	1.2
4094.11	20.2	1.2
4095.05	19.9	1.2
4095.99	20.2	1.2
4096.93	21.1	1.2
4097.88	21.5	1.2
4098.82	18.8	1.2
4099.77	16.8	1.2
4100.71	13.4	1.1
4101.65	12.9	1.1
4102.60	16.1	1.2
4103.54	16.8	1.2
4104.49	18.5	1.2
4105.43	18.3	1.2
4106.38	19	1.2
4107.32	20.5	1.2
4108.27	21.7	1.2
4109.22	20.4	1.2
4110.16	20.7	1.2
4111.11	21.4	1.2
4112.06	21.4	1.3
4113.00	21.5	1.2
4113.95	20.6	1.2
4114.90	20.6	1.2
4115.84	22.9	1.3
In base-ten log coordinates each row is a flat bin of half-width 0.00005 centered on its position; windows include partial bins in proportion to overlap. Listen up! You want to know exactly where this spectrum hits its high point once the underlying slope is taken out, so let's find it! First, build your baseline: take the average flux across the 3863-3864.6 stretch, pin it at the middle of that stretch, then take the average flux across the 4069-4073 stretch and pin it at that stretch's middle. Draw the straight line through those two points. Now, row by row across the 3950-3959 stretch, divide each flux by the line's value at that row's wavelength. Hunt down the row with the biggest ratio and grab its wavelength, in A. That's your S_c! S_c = 3954.20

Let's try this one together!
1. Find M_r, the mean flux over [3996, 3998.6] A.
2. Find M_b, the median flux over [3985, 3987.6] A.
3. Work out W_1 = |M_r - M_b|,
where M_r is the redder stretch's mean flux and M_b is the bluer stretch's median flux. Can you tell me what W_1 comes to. 0.9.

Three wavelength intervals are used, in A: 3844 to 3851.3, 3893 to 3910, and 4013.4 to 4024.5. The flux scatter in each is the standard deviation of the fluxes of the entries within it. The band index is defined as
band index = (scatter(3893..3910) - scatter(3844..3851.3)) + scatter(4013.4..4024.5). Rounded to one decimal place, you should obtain 0.8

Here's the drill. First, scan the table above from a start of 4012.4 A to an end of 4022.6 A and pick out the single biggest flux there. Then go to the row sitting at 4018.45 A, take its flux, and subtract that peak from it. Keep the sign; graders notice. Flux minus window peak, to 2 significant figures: -2.5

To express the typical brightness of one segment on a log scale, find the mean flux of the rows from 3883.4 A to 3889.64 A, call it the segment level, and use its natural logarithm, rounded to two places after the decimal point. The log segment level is 2.63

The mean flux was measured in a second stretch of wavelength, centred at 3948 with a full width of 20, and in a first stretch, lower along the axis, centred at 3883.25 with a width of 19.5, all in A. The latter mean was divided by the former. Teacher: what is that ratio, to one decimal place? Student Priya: 1.0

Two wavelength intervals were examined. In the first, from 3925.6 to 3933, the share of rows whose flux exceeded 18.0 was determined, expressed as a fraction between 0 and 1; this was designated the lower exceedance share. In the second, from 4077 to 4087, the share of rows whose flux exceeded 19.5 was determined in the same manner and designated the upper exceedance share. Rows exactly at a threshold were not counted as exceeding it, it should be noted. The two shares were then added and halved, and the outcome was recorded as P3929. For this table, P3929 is 0.32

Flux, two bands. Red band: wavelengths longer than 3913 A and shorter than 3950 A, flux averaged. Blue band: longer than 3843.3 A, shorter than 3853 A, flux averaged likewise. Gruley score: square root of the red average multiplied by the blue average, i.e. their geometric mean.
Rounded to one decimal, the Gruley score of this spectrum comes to 16.0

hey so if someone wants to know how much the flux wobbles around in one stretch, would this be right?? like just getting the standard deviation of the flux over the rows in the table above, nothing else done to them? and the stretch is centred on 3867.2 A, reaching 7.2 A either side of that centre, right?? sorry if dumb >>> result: 1.9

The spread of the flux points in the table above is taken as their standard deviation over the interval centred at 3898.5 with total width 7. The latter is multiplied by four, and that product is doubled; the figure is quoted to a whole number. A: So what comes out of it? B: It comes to 10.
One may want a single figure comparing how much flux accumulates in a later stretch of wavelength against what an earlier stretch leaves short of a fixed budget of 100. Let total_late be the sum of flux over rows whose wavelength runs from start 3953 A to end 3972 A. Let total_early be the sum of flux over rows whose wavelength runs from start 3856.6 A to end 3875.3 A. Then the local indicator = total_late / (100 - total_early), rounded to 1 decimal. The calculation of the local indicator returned -1.0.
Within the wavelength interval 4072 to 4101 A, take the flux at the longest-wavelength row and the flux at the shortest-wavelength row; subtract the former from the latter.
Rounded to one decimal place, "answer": 5.8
